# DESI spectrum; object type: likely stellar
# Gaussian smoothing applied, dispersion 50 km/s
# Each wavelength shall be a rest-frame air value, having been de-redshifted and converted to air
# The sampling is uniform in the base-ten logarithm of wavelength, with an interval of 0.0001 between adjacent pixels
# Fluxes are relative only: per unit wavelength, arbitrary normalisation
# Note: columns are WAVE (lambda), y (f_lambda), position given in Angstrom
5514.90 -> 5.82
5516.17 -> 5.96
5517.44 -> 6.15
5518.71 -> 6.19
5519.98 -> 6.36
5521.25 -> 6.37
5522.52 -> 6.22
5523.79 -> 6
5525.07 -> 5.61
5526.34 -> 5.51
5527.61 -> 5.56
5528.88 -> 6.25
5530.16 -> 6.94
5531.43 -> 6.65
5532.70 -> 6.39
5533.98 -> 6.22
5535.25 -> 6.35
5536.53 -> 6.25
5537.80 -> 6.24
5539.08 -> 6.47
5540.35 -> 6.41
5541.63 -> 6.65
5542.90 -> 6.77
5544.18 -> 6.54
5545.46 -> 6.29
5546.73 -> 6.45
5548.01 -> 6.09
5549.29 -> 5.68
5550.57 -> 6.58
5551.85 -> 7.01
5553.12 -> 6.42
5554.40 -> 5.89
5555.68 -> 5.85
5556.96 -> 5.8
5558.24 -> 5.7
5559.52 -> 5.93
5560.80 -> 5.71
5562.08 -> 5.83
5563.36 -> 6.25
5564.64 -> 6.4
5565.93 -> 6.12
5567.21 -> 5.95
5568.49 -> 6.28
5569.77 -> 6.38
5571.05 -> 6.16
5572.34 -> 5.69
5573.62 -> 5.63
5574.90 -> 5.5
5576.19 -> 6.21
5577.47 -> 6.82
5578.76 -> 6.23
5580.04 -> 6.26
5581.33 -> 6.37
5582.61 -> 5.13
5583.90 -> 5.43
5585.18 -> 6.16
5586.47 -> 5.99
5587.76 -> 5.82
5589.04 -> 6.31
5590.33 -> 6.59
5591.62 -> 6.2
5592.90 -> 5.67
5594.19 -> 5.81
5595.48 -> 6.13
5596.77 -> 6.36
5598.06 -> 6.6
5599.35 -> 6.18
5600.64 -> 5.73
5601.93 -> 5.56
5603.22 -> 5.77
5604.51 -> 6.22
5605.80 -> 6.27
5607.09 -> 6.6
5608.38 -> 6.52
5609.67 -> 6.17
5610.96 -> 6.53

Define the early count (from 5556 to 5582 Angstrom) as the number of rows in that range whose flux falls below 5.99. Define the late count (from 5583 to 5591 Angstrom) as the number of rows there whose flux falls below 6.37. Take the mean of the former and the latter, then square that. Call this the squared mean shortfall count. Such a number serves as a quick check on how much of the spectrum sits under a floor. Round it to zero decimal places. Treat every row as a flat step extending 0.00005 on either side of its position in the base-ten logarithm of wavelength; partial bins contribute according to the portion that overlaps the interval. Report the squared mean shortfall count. 49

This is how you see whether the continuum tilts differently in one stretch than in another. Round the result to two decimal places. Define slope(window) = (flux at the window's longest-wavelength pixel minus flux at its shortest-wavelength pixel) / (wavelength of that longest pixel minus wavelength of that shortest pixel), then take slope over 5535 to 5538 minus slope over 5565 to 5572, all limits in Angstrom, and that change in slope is -0.05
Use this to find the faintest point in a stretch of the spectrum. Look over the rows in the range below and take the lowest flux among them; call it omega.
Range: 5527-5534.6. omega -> 5.56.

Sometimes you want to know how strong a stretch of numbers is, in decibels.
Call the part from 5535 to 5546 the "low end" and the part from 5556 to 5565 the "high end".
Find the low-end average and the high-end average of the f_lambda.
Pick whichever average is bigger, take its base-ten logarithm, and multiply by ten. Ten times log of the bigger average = 8.09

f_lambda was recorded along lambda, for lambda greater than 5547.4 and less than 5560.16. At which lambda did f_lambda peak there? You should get 5551.85 Angstrom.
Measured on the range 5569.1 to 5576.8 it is 5569.77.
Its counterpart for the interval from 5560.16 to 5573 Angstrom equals 5564.64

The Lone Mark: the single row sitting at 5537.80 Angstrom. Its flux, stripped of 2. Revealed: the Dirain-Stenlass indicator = 4.24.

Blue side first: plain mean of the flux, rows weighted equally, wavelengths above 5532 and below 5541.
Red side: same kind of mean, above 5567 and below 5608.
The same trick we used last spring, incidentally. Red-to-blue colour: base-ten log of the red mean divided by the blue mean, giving -0.019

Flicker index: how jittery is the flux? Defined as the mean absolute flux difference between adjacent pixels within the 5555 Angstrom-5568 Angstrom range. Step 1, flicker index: 0.19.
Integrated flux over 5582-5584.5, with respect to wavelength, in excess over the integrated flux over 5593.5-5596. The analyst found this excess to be -2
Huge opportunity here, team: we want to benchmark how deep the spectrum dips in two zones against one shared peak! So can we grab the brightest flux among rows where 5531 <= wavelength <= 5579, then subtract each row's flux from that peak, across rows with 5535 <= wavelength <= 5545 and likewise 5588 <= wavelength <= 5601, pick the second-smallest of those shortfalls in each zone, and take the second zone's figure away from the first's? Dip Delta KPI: -0.1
